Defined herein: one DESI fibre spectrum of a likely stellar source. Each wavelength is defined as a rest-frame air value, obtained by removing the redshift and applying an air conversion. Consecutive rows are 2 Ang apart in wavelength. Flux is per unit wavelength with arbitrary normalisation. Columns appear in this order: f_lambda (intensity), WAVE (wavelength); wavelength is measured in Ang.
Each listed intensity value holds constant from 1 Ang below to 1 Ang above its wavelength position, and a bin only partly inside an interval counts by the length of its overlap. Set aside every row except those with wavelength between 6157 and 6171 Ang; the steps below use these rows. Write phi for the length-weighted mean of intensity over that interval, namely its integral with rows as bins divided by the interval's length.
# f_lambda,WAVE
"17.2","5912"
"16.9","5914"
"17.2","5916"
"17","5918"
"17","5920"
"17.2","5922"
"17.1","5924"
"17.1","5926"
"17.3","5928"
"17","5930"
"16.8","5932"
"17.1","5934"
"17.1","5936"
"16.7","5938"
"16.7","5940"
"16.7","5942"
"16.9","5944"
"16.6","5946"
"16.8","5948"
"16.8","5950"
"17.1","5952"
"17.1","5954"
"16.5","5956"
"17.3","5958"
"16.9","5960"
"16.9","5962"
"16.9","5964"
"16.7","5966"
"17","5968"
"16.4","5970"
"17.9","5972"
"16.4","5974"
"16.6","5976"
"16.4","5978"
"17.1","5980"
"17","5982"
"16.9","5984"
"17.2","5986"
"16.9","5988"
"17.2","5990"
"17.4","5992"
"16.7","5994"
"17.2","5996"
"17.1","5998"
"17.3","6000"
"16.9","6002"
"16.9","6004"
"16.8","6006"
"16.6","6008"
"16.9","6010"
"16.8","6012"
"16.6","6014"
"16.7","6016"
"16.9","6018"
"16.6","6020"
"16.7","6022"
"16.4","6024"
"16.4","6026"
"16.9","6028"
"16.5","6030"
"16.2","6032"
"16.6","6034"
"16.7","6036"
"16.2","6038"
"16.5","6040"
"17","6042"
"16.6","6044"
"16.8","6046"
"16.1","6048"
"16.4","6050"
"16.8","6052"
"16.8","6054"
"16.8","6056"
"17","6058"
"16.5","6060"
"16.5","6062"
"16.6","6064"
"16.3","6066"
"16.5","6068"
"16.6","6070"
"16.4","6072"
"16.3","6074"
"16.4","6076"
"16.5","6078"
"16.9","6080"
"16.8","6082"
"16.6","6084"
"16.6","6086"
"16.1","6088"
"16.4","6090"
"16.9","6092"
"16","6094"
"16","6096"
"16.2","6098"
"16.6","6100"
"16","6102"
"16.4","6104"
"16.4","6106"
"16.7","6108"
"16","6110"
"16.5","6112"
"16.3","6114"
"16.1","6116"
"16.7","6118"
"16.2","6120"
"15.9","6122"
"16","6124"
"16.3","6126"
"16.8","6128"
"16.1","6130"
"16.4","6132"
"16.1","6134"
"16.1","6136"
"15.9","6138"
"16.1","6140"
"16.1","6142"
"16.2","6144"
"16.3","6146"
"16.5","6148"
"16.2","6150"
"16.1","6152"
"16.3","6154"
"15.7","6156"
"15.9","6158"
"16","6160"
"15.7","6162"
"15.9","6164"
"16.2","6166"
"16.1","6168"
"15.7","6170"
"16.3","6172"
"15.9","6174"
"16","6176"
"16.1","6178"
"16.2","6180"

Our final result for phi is 15.9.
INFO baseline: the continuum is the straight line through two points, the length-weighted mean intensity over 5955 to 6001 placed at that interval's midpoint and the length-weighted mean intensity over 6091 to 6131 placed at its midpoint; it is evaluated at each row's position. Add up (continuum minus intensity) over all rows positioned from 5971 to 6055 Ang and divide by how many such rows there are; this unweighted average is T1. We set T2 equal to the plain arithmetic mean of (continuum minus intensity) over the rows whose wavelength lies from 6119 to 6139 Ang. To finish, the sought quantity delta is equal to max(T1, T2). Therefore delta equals 0.04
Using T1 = 0.01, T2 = 0.04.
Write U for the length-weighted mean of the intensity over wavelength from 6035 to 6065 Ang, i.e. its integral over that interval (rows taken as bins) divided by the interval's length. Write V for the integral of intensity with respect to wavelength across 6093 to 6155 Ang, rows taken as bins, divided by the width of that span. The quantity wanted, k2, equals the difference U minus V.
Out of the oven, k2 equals 0.4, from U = 16.6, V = 16.2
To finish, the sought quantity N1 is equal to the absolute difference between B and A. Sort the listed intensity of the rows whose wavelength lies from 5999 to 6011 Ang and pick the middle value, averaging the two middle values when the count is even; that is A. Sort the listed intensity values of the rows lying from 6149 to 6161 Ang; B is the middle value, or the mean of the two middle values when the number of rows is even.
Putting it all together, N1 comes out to 0.85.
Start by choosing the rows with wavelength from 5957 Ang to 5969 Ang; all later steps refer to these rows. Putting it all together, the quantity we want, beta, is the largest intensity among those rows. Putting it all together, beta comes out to 17.3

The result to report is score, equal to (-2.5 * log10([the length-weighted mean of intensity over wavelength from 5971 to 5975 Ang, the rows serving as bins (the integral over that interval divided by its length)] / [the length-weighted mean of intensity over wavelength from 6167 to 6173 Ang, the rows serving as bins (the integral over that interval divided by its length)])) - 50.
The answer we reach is -50.07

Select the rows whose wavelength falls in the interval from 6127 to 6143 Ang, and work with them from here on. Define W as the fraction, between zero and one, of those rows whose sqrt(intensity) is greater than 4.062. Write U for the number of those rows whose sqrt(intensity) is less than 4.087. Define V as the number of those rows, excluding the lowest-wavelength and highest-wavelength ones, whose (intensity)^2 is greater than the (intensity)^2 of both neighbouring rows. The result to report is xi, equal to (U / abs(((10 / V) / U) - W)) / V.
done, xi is 5.4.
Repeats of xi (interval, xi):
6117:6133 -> 5.9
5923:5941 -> 0.5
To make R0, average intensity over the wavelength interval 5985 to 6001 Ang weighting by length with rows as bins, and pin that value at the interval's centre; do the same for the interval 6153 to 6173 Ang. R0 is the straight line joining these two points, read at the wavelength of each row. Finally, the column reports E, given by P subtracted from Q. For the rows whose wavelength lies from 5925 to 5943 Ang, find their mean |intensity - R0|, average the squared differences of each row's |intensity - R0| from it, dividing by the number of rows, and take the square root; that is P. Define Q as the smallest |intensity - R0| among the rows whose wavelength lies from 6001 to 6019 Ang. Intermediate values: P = 0.187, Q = 0.06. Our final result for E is -0.13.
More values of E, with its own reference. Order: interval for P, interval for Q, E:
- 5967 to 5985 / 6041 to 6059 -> -0.25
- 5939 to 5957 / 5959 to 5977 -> 0.09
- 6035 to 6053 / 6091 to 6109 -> -0.19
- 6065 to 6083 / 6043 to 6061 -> -0.08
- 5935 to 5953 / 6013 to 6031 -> -0.16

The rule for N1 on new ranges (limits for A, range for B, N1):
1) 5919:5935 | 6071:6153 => 0.80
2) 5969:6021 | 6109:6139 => 0.80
